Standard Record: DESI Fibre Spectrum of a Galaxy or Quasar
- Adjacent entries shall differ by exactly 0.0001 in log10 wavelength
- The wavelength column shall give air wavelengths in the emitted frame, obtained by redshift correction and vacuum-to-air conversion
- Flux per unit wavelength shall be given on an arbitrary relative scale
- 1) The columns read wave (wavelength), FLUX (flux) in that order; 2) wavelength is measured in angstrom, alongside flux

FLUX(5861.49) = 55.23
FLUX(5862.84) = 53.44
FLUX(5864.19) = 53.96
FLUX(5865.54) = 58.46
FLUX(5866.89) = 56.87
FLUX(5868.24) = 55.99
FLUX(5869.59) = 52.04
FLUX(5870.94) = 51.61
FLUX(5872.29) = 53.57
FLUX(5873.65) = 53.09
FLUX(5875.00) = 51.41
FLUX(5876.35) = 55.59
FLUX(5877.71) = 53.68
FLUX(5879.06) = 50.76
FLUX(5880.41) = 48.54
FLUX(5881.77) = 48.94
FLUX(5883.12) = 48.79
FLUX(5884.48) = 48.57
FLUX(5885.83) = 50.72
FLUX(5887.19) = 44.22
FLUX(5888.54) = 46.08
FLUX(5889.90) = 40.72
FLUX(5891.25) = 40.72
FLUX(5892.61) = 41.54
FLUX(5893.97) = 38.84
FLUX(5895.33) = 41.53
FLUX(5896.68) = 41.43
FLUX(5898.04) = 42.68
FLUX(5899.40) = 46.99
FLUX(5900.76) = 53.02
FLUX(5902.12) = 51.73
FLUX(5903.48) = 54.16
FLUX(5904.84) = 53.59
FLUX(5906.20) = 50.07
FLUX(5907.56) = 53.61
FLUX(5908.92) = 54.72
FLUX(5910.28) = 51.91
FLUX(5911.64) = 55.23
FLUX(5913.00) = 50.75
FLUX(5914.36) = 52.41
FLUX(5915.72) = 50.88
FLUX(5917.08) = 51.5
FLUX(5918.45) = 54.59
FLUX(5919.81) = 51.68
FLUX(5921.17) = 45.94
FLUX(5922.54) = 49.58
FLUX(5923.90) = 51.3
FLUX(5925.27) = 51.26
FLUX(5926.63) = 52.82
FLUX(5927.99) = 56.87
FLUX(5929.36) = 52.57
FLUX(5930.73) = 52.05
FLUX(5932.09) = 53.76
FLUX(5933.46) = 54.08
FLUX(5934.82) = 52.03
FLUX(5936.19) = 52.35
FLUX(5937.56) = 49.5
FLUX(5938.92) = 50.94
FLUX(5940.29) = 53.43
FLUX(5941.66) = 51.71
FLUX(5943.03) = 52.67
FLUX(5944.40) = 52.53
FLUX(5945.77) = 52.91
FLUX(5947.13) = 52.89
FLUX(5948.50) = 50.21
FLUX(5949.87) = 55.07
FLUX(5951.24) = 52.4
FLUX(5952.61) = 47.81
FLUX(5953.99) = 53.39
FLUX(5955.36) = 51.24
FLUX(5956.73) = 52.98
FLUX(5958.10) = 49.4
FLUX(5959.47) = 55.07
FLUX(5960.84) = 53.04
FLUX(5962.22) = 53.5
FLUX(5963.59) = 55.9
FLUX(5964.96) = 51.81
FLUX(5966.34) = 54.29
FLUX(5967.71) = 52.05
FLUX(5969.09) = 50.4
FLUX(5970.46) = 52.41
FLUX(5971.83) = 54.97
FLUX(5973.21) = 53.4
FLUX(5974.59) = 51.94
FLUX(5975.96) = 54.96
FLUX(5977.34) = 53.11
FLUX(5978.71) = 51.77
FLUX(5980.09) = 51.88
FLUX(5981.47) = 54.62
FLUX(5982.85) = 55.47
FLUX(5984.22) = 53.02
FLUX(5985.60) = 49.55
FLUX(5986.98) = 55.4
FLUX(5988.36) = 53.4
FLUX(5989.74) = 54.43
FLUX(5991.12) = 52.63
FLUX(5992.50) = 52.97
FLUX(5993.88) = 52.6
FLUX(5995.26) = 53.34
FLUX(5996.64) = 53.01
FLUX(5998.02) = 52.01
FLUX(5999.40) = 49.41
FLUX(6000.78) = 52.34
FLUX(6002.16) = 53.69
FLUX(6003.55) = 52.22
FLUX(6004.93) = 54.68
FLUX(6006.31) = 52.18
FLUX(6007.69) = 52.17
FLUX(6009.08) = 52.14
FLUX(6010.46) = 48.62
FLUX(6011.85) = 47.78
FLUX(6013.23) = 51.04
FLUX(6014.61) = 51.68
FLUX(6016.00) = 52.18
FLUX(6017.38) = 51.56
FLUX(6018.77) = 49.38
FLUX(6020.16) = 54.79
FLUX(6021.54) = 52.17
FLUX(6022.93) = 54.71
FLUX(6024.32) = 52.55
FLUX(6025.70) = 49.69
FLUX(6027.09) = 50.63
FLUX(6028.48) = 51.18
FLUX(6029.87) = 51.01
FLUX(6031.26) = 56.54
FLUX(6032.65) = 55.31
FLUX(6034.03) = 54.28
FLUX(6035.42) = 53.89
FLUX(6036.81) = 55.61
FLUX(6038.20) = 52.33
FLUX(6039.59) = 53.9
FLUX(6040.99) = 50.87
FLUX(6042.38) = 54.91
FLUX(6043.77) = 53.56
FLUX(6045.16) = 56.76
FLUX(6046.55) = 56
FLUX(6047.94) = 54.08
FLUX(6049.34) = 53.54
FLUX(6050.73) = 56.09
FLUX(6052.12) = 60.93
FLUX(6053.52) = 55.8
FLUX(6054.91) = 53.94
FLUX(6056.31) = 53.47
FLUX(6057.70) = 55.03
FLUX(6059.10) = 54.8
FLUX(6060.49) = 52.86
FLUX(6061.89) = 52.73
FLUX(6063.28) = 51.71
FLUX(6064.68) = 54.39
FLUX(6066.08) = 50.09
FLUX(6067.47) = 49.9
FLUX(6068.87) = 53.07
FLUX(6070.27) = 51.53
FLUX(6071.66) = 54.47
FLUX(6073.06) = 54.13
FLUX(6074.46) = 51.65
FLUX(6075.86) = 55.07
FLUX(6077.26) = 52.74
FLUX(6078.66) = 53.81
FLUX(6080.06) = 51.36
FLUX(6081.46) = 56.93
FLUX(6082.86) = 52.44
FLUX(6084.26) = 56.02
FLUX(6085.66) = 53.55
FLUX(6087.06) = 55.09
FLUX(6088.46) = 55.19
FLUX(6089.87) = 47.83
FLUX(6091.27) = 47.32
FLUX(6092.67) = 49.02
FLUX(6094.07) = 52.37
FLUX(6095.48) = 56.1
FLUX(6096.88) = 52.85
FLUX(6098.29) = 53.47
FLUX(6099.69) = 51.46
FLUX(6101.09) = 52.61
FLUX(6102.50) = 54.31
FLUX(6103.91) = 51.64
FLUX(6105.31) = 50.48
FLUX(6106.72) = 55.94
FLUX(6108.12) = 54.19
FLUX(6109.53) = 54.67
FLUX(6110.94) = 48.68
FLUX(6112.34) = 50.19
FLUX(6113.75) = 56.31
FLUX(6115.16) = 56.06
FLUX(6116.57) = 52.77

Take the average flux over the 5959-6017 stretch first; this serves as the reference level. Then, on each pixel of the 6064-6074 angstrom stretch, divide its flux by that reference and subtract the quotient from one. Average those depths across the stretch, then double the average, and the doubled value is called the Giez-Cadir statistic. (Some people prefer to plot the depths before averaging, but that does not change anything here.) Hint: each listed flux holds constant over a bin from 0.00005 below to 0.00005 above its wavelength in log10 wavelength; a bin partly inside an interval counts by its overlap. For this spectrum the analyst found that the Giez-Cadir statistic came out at 0.007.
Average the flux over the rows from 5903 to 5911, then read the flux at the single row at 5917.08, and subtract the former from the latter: -1.5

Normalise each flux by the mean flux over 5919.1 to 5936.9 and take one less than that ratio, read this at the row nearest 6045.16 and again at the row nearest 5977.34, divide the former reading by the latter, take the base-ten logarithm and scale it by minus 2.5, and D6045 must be -1.6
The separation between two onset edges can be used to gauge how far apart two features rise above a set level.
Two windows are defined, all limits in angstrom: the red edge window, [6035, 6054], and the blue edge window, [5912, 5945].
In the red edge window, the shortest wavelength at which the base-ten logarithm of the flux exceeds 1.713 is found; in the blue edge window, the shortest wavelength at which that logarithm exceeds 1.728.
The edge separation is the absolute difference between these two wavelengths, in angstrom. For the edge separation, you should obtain 117.0 angstrom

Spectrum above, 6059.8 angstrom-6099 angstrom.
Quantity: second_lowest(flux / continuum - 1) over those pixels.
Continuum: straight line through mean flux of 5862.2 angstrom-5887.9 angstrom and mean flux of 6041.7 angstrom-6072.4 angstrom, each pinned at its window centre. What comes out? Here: -0.12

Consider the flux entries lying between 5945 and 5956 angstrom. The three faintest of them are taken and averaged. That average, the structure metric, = 49.8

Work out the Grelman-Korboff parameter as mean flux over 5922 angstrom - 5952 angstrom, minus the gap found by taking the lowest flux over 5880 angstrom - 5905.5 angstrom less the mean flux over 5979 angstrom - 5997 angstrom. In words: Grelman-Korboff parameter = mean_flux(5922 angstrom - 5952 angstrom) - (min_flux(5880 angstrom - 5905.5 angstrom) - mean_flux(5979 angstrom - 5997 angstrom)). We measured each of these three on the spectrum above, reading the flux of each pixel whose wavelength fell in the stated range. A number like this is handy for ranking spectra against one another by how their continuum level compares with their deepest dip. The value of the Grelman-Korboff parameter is 66.8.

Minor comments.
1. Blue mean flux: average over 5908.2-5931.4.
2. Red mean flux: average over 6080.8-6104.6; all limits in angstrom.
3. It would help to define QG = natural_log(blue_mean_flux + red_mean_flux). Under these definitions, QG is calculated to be 4.65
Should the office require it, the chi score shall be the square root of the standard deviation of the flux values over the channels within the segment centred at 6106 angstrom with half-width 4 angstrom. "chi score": 1.4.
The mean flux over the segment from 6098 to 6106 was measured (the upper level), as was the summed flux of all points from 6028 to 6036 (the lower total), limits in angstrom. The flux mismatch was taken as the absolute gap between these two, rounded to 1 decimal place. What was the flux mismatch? 269.9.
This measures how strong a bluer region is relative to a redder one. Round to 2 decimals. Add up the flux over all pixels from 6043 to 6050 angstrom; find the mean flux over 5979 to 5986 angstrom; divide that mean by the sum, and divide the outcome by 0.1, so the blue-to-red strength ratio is 1.93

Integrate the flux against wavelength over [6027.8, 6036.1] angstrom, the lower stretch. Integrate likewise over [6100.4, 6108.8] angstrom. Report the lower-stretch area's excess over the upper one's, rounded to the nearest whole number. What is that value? -1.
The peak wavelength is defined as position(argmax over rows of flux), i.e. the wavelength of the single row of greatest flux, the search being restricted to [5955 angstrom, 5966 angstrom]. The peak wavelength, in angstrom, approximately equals 5963.59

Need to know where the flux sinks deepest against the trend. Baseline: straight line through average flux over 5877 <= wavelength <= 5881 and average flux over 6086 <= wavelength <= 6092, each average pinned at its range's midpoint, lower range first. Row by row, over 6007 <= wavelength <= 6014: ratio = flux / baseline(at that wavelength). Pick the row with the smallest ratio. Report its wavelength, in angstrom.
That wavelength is 6011.85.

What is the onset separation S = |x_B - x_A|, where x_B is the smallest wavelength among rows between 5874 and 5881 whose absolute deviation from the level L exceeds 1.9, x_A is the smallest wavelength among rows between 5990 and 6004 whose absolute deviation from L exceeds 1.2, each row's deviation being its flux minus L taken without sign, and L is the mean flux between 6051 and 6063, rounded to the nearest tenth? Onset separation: 116.1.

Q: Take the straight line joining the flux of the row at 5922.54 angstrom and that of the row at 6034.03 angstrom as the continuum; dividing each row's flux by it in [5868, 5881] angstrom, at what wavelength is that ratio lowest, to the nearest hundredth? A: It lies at 5880.41 angstrom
